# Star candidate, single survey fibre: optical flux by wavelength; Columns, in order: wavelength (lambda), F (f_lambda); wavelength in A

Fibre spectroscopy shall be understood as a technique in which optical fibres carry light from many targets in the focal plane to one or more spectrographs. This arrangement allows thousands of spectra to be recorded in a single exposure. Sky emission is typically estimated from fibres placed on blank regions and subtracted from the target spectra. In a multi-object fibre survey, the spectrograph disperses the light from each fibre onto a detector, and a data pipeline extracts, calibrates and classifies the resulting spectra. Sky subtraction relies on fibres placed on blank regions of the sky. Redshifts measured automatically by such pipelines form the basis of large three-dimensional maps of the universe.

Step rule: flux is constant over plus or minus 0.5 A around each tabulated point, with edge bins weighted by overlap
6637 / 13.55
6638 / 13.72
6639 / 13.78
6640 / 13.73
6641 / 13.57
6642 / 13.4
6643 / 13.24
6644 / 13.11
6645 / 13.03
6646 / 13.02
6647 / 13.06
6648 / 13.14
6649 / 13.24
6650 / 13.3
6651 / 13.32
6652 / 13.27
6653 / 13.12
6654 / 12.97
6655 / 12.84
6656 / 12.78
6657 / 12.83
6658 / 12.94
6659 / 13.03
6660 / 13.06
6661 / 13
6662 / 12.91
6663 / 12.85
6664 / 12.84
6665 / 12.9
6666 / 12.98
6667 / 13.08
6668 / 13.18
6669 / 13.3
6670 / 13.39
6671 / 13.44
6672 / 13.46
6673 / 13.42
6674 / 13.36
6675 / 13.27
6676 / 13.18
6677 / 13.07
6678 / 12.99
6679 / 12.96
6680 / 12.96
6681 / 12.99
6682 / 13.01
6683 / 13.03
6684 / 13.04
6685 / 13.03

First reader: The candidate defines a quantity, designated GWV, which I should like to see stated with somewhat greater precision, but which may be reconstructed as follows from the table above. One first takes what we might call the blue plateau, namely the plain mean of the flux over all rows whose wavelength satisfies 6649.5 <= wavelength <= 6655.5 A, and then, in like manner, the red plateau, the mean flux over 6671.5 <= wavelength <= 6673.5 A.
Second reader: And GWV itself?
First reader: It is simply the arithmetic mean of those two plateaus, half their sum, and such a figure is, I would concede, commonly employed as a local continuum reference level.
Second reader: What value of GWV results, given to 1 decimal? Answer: 13.3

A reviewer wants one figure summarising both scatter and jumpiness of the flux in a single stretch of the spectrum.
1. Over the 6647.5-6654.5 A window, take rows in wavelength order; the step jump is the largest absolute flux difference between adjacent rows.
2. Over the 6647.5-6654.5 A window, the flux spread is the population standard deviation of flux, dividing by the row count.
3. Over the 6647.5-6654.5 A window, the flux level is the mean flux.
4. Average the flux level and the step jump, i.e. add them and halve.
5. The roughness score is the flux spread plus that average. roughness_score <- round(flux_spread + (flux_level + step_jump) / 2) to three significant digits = 6.79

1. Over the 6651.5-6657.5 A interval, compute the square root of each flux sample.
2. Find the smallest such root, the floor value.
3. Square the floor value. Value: 12.8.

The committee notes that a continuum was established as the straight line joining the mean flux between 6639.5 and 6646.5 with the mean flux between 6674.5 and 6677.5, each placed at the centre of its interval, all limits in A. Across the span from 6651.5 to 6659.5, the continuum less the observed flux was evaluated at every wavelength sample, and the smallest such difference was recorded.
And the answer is 0.0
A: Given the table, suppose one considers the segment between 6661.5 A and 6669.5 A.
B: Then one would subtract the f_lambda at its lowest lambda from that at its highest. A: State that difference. 0.39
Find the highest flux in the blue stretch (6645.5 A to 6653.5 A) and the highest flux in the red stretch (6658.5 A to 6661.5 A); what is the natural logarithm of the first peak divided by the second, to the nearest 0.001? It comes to 0.020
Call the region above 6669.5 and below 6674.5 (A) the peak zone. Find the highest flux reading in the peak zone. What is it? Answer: 13.46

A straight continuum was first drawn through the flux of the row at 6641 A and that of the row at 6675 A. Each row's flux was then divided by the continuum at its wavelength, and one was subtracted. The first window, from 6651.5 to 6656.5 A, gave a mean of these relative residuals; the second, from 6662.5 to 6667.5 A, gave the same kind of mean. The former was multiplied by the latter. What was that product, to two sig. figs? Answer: 0.0011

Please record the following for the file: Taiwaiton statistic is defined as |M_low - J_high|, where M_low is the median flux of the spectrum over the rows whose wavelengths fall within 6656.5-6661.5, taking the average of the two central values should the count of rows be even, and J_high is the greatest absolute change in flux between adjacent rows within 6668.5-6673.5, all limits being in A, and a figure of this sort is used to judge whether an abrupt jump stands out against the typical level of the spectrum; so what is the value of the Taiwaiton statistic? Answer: 12.9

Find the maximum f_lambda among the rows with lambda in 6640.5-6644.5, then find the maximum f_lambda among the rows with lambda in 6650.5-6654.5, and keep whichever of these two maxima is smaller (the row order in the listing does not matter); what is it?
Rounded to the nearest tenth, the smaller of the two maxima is 13.3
